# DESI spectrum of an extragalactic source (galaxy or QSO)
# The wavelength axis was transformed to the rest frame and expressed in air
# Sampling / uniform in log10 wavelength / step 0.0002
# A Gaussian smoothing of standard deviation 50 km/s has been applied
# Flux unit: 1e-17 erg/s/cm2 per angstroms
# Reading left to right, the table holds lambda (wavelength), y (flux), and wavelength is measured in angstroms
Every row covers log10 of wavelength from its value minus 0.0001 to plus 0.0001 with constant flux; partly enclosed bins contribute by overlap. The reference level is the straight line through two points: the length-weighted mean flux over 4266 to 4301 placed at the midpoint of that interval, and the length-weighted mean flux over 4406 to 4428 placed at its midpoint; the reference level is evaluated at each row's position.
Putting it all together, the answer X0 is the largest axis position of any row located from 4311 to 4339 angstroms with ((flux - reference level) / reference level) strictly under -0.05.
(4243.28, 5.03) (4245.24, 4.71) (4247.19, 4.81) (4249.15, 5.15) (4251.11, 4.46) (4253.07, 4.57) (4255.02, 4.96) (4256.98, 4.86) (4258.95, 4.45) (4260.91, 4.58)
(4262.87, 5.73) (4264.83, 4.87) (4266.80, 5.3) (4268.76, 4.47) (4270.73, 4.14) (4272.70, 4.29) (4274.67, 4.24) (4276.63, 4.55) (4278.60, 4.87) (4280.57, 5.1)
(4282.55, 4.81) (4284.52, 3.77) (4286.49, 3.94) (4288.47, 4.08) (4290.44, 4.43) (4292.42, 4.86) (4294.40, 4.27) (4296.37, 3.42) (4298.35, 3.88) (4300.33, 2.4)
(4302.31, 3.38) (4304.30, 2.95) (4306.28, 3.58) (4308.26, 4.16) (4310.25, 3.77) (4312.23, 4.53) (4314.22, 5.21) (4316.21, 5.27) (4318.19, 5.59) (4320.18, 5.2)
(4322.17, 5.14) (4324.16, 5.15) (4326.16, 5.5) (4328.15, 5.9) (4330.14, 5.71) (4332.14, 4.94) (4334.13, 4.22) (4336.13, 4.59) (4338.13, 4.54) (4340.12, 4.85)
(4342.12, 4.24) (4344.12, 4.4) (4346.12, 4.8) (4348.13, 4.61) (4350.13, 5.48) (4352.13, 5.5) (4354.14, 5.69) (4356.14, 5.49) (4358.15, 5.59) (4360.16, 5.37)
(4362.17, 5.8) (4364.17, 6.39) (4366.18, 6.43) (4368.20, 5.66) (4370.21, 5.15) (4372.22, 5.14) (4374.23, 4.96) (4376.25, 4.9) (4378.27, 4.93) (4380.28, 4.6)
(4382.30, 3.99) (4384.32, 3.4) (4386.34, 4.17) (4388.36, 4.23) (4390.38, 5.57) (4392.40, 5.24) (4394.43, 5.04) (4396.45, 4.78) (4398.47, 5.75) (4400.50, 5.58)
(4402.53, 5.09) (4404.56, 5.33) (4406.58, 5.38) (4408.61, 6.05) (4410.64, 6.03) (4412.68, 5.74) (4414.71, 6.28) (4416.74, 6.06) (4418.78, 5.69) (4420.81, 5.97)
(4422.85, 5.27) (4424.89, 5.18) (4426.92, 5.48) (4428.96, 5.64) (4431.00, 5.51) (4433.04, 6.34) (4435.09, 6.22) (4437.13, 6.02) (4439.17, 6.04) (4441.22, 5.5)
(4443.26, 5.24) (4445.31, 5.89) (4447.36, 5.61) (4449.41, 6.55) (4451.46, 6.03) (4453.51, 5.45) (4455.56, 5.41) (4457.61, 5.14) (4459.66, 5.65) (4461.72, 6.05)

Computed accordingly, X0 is 4338.13 angstroms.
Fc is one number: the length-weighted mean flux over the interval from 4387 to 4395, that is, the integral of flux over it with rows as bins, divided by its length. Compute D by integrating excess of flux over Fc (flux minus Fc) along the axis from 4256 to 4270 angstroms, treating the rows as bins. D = -1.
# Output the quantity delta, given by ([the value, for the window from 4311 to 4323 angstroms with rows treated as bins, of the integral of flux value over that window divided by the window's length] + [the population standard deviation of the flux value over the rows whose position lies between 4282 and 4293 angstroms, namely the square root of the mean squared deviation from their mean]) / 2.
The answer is 2.77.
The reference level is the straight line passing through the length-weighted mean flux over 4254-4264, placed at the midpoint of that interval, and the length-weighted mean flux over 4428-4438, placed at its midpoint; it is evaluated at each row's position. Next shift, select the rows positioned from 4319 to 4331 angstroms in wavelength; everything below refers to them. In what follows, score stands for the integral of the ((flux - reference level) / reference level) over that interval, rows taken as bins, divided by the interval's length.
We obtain 0.02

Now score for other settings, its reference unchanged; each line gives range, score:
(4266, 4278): -0.10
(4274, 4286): -0.10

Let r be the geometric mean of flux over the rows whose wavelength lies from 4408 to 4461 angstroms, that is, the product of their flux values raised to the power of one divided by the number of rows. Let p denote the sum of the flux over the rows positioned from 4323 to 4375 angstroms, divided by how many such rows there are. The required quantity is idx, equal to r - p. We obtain 0.5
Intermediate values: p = 5.2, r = 5.8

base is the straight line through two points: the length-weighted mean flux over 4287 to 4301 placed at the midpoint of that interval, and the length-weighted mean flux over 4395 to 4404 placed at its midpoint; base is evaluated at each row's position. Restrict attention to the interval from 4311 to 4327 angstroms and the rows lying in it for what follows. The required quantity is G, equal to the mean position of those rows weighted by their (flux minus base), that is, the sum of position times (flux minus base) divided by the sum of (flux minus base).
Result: 4319.7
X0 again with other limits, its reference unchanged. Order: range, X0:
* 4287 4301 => 4300.33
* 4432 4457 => 4455.56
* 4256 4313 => 4310.25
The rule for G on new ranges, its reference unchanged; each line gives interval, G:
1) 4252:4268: 4260.4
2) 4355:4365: 4360.9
